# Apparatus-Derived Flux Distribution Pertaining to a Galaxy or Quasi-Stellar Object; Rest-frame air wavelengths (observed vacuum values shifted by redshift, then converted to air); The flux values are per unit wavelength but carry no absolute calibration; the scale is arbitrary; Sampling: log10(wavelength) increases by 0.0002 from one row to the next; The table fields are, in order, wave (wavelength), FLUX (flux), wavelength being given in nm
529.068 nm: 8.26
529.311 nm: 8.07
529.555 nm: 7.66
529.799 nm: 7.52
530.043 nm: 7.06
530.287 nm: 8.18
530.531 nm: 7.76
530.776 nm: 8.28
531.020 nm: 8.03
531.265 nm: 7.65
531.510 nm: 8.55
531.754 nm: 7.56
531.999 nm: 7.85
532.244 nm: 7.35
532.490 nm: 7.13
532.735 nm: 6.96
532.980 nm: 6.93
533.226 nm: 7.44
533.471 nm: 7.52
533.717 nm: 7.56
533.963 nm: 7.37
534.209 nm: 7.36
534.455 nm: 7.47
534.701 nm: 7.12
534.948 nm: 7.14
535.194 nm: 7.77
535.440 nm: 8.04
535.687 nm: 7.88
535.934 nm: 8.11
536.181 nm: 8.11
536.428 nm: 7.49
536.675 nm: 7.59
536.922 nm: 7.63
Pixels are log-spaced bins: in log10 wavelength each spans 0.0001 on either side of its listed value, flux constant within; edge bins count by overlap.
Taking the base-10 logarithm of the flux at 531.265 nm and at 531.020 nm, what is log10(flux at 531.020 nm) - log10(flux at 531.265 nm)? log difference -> 0.021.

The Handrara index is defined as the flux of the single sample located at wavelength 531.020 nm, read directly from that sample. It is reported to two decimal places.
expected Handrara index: 8.03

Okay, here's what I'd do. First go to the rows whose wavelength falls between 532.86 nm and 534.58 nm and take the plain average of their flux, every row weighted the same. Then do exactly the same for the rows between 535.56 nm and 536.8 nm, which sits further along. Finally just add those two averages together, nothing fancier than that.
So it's 15.2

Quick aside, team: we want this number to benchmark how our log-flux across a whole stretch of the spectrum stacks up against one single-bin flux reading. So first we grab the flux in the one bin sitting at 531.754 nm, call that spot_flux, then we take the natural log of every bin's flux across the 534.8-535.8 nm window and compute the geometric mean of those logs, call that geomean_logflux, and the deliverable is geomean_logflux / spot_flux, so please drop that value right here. 0.270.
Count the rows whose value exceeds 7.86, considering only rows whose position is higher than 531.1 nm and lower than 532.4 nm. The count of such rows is 1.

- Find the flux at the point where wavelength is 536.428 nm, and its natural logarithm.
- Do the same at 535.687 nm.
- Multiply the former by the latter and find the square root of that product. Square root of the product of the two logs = 2.04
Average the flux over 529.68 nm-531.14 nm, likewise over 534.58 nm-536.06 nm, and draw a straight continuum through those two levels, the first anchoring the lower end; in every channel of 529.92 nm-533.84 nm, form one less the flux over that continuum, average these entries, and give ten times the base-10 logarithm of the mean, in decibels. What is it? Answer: -17.0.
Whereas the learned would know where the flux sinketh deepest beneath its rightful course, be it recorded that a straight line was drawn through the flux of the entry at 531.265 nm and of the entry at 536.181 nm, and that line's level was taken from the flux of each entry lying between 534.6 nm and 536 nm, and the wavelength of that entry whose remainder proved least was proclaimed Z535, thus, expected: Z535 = 534.948 nm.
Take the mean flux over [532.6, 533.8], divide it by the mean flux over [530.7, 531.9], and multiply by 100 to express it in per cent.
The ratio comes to 91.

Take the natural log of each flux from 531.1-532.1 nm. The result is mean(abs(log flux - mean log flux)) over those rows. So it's 0.040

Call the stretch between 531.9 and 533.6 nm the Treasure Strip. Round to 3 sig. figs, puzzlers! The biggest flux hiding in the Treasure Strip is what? 7.85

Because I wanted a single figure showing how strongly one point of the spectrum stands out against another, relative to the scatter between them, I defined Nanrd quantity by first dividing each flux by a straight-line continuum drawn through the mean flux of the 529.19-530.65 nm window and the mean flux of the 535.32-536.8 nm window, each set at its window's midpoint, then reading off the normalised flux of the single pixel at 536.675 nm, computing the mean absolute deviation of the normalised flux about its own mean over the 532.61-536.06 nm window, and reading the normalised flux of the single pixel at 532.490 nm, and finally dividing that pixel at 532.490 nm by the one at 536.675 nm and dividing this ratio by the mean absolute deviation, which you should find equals 27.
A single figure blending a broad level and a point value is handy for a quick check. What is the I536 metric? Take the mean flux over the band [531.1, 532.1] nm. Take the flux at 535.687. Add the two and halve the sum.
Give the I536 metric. 7.89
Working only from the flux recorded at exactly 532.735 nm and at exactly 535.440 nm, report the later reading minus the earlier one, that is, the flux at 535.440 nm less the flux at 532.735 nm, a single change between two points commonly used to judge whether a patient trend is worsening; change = 1.1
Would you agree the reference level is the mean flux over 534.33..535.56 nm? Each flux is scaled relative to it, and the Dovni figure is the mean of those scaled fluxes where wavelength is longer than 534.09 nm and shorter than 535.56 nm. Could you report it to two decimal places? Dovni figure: 1.00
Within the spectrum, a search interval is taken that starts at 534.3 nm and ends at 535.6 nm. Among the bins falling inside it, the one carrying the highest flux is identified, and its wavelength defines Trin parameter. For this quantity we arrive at 535.440 nm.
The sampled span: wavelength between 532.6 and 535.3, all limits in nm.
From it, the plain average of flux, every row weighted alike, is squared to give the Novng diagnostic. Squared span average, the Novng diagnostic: 54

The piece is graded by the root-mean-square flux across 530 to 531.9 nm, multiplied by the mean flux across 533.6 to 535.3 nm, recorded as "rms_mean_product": 58.4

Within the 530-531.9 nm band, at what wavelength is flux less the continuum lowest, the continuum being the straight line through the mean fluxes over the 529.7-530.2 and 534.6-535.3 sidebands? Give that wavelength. 530.043 nm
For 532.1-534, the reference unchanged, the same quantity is 532.980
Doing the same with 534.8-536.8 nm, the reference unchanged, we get 534.948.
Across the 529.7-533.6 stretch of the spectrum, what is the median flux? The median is 7.54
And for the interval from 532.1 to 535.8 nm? 7.37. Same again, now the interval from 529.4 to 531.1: 7.76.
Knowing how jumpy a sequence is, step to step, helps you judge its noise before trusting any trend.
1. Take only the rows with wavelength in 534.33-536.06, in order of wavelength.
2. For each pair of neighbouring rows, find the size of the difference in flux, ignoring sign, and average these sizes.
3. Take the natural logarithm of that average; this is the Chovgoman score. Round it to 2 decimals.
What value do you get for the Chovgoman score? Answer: -1.28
